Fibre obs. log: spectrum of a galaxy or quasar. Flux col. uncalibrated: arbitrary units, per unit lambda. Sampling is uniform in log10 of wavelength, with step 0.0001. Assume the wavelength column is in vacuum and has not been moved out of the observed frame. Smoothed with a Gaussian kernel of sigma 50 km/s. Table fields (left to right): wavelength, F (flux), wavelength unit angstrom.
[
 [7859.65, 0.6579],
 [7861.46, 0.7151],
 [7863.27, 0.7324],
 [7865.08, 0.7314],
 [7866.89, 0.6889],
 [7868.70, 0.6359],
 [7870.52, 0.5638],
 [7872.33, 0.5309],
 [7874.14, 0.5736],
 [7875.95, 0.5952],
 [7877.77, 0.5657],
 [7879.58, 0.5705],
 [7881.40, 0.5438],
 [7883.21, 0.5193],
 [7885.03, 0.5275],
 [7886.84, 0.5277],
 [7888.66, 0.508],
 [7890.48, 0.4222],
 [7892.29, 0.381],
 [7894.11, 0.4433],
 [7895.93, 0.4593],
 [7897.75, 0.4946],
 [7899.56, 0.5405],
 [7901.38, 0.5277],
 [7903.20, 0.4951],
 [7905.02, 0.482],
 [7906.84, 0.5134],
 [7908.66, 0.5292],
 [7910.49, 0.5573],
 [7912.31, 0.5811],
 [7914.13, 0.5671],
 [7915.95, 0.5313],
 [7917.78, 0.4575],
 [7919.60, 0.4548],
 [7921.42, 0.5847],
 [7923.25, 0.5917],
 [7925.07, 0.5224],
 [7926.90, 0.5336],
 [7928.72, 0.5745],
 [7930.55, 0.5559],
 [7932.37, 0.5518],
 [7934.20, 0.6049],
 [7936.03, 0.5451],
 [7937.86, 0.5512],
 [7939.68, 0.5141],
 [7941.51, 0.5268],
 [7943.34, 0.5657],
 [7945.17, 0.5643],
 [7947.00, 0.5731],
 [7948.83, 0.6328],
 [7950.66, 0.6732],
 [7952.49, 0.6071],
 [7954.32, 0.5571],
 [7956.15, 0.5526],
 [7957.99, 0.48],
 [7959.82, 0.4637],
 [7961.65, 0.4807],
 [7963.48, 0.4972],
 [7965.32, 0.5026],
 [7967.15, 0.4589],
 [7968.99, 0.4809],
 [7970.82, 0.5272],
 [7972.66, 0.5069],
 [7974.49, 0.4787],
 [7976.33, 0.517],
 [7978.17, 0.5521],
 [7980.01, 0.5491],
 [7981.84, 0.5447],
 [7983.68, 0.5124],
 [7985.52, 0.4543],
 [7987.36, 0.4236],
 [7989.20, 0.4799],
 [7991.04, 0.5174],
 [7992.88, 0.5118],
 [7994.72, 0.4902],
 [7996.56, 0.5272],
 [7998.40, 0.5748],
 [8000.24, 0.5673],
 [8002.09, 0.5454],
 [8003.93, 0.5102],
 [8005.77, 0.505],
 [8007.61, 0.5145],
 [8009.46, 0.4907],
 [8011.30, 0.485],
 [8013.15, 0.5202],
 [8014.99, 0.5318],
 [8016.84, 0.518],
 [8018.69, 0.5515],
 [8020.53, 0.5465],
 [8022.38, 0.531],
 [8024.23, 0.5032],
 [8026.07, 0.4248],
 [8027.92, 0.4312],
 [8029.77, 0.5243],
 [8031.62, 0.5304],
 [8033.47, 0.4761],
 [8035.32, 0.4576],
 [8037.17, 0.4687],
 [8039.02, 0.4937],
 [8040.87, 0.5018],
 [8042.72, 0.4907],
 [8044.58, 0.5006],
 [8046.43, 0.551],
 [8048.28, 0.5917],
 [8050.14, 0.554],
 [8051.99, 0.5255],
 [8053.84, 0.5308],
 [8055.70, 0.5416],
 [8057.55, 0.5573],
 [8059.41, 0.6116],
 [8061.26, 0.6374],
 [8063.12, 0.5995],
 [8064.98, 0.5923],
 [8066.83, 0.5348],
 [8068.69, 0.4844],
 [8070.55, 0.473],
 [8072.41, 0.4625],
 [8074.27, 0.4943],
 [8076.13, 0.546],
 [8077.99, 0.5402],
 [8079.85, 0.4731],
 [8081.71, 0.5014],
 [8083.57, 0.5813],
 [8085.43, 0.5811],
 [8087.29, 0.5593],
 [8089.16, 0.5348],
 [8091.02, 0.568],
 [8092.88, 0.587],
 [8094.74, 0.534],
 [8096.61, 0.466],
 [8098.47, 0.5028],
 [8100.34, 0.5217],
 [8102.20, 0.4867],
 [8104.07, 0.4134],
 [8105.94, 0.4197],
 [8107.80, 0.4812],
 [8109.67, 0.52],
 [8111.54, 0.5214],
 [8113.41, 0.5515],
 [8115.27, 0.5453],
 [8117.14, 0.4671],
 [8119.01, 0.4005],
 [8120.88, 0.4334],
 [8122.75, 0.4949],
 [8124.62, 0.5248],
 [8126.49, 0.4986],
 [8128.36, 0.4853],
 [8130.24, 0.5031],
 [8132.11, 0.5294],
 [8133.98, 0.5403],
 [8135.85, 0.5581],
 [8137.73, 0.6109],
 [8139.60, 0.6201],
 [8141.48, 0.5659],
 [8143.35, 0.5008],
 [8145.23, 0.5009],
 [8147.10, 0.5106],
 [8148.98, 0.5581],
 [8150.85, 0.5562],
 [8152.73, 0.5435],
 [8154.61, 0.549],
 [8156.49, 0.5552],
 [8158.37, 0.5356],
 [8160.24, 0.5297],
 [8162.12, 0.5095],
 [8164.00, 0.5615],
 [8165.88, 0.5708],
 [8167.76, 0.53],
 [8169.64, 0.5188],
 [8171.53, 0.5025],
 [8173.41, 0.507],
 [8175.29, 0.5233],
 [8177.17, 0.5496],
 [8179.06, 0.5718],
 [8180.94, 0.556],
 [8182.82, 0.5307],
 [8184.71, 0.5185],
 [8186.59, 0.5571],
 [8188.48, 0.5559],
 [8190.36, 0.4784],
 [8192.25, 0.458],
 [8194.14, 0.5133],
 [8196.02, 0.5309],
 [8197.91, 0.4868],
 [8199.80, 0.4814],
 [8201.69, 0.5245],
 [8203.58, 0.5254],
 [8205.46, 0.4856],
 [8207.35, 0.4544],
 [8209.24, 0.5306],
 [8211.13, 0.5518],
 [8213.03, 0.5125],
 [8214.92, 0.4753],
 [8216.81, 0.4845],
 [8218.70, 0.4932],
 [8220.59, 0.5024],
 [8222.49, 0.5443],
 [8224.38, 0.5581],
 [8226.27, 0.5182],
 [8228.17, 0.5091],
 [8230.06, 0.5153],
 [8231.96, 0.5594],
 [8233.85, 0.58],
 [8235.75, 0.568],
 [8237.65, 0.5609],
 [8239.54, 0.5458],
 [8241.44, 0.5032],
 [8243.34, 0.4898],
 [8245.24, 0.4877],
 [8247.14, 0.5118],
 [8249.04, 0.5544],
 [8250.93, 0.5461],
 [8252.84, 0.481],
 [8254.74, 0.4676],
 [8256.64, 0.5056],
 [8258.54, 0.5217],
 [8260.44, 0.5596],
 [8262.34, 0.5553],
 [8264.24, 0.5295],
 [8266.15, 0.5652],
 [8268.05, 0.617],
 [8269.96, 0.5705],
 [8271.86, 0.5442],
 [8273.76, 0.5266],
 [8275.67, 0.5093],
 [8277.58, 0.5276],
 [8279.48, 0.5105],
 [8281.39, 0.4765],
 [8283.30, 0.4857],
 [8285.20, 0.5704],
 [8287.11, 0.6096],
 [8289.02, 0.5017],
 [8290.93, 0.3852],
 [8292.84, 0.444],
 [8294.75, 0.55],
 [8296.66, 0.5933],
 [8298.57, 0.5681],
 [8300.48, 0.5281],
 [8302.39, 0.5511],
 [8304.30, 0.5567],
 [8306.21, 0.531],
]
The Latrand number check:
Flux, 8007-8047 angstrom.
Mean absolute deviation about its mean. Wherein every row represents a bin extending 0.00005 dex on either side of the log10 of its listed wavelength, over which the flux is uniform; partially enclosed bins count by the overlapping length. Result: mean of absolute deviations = 0.027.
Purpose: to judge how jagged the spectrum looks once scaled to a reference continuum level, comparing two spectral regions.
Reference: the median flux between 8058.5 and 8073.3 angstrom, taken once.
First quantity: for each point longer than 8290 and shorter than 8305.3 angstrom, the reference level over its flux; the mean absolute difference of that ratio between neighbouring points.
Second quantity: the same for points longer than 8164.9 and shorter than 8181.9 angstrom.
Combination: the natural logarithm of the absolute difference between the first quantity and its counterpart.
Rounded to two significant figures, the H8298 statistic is -2.8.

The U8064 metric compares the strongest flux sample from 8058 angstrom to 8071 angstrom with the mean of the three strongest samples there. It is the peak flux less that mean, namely 0.021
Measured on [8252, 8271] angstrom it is 0.033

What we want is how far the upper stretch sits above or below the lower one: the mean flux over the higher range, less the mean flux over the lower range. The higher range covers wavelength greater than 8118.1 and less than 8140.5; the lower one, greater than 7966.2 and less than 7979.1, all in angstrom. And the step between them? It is 0.014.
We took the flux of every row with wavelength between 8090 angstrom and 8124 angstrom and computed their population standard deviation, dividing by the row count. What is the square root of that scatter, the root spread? 0.230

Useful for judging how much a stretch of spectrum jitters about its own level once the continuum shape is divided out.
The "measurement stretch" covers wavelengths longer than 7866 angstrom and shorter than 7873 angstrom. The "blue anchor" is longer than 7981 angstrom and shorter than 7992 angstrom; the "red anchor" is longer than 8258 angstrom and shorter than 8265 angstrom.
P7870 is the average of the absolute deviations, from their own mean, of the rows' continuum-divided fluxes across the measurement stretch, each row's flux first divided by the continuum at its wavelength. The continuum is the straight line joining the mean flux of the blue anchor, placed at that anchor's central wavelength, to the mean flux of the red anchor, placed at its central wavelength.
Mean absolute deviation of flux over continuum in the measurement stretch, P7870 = 0.12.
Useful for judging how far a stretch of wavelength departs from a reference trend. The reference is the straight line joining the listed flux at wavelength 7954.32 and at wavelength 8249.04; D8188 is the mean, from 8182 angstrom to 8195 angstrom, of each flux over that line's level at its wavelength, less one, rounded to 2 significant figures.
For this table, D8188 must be -0.070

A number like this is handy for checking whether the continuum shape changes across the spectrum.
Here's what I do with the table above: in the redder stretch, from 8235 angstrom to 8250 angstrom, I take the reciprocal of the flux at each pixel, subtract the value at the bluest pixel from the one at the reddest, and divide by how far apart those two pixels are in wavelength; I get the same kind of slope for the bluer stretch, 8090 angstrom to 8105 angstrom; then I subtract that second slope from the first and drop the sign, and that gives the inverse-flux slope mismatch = 0.047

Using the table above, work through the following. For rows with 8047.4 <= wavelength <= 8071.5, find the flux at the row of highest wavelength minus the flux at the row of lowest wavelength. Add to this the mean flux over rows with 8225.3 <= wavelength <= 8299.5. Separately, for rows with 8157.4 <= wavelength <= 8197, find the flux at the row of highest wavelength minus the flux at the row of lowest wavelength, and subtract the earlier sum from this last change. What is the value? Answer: -0.41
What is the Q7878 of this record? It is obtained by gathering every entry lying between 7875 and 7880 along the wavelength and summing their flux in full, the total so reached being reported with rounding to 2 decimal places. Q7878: 1.73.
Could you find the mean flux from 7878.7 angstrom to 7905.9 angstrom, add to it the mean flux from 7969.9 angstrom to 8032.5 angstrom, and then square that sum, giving 1.02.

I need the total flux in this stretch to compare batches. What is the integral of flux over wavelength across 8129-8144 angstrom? 8.3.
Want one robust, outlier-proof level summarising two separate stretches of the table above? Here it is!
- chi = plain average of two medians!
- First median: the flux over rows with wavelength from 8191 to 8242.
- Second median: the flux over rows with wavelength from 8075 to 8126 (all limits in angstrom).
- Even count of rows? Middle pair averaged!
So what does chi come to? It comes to 0.518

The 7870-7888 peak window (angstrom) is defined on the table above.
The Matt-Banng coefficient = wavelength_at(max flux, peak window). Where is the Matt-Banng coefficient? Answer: 7875.95 angstrom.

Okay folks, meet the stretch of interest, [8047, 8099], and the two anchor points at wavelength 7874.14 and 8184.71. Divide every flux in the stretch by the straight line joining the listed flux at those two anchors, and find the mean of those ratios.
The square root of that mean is 1.00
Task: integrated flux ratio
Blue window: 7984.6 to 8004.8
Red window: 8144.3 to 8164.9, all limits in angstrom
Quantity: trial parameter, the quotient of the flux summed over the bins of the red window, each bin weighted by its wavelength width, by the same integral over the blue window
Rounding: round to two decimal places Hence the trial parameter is 1.08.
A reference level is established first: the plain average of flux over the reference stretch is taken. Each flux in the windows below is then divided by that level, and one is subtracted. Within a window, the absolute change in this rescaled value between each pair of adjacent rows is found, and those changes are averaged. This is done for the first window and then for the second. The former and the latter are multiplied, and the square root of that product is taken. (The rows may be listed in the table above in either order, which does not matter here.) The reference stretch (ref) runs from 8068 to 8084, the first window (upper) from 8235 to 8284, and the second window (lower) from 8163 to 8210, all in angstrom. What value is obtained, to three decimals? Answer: 0.052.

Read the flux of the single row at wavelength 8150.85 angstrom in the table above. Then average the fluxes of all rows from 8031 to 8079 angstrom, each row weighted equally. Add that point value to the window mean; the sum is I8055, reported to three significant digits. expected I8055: 1.08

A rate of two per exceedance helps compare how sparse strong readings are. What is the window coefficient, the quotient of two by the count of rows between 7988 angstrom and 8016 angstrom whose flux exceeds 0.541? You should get 0.7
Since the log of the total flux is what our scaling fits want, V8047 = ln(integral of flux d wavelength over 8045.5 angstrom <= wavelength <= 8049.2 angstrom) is 0.75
